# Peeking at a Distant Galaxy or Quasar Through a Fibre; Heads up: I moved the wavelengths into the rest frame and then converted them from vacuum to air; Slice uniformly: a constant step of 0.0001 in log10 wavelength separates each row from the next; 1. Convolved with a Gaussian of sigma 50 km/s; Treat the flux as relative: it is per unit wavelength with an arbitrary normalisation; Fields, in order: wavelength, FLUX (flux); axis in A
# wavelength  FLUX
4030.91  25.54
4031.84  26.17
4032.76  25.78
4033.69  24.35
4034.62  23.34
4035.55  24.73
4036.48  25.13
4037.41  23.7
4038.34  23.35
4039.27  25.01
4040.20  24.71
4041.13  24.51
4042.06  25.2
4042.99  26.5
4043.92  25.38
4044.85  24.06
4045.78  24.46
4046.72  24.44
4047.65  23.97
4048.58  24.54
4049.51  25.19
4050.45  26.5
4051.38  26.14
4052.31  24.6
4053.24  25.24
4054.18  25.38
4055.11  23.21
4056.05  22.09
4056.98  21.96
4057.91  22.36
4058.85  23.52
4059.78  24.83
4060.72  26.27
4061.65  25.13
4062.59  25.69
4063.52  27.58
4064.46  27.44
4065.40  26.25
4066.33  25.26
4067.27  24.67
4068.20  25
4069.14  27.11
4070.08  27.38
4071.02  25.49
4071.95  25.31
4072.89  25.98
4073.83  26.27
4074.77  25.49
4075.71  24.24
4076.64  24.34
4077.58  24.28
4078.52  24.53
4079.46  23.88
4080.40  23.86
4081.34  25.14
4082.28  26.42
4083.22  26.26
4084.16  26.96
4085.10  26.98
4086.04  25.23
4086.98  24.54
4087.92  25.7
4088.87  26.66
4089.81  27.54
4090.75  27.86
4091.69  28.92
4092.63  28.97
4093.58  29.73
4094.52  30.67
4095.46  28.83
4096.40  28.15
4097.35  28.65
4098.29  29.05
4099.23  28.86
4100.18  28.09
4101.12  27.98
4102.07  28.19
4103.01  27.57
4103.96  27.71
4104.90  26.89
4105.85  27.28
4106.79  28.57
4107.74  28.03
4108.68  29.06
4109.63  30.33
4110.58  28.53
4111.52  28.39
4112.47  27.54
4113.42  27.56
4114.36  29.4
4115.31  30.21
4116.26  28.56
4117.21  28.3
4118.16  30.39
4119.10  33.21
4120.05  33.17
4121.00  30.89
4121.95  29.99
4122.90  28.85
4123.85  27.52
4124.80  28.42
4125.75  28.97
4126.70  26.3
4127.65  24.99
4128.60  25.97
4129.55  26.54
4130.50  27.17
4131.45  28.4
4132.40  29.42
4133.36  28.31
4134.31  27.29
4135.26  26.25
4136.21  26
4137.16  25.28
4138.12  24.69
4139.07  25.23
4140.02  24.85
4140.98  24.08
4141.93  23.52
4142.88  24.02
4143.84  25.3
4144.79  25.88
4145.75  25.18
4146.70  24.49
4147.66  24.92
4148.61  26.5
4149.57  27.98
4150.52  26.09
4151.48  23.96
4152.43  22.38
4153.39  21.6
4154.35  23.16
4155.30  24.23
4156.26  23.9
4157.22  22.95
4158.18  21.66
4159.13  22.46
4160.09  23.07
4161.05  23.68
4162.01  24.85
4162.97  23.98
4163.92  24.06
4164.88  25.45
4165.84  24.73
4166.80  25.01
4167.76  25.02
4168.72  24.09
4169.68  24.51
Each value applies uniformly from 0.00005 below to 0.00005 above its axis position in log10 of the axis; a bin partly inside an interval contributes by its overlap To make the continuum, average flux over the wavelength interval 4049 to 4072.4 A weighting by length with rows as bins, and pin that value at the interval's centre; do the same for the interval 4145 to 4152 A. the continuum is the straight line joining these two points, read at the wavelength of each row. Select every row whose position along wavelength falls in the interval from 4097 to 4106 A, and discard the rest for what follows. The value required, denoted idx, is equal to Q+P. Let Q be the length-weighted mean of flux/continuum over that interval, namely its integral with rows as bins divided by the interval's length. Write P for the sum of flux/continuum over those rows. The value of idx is 12.2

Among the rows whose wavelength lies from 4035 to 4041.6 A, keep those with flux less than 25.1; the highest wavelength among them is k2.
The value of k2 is 4041.13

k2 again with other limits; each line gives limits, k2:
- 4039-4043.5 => 4041.13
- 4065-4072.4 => 4068.20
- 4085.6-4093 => 4086.98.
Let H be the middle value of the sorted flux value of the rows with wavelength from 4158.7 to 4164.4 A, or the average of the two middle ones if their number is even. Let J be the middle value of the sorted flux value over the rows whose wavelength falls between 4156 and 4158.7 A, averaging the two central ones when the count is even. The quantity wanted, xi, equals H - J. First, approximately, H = 23.8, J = 23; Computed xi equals 0.9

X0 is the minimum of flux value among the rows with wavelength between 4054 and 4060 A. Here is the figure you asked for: 21.96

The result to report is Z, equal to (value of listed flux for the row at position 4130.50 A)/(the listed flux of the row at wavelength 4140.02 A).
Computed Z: 1.09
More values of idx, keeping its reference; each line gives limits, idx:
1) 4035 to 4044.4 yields 10.9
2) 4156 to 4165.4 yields 10.1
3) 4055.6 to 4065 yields 10.8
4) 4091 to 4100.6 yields 12.6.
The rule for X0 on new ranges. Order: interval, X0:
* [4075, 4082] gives 23.86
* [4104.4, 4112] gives 26.89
